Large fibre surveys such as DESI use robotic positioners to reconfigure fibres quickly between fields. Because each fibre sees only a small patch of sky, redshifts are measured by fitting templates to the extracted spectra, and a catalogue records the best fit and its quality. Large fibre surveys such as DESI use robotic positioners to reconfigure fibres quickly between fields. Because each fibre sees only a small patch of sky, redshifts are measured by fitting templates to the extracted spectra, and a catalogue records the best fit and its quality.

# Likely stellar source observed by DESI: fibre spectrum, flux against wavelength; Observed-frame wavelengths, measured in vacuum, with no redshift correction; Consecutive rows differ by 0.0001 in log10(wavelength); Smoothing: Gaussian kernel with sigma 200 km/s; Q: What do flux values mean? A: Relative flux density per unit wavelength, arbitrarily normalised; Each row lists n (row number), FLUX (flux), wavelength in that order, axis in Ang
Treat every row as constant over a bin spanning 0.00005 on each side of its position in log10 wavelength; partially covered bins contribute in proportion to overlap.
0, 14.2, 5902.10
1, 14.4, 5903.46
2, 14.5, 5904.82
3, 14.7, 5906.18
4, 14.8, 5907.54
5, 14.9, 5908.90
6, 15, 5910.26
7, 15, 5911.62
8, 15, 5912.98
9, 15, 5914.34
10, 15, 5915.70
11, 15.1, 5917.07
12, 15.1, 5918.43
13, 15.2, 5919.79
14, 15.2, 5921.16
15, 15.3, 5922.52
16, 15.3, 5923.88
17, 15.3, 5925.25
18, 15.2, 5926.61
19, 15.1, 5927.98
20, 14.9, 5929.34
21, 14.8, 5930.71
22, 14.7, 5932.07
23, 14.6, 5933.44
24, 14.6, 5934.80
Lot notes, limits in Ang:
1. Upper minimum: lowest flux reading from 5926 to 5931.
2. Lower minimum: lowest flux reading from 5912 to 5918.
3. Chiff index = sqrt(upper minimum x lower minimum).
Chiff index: 14.9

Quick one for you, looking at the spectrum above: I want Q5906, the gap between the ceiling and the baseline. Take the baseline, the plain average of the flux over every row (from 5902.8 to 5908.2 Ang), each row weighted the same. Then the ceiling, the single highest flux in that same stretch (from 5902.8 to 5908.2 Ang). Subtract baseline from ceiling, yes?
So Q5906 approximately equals 0.20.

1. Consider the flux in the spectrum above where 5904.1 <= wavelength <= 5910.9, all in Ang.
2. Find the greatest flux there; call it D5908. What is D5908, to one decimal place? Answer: 15.0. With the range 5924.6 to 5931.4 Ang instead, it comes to 15.3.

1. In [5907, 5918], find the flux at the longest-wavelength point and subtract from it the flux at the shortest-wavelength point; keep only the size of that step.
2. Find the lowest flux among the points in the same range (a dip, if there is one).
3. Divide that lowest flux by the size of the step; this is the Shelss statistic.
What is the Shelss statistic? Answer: 49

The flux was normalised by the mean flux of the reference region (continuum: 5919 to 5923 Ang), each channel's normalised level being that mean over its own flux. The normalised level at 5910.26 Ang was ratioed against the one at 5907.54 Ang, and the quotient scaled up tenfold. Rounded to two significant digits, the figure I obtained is 9.9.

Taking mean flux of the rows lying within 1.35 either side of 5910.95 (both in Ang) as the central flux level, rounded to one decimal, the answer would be 15.0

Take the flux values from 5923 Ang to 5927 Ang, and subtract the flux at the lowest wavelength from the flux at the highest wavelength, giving -0.1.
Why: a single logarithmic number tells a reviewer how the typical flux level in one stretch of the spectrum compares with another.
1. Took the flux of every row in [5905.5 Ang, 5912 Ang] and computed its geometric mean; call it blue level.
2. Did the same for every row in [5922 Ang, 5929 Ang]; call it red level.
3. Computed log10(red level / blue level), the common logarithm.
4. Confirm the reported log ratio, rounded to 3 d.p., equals 0.010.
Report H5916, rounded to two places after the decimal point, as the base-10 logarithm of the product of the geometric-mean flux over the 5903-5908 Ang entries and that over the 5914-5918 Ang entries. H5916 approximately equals 2.34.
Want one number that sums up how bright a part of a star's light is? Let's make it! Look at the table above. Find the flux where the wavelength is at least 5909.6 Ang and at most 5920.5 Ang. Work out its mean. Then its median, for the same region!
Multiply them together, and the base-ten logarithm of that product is 2.35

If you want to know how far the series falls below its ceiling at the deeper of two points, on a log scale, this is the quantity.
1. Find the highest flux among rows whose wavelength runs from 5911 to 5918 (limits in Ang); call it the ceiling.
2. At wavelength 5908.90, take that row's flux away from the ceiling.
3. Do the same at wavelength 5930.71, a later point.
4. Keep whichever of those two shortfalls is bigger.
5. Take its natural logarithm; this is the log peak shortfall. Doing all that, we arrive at -1.2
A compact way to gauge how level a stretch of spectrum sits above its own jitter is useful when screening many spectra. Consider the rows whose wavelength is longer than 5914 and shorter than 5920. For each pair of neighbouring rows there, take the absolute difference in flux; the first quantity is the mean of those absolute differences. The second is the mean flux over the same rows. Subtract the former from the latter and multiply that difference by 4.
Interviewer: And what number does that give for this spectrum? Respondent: 60.1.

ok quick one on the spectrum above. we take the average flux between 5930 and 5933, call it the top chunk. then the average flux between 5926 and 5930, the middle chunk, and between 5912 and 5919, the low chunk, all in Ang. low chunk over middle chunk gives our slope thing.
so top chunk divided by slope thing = 14.8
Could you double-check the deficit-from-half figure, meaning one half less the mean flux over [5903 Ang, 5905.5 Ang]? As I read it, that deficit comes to -13.95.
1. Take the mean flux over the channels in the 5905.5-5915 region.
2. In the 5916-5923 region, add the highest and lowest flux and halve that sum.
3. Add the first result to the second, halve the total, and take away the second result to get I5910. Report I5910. -0.14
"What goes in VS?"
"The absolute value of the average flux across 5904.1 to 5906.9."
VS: 14.6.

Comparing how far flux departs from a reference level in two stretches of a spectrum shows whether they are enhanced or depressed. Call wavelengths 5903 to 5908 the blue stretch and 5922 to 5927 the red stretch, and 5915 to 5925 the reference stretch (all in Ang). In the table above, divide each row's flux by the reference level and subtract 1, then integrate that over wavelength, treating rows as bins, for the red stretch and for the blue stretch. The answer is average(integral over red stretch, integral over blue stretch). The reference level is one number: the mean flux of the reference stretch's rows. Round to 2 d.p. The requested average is -0.08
